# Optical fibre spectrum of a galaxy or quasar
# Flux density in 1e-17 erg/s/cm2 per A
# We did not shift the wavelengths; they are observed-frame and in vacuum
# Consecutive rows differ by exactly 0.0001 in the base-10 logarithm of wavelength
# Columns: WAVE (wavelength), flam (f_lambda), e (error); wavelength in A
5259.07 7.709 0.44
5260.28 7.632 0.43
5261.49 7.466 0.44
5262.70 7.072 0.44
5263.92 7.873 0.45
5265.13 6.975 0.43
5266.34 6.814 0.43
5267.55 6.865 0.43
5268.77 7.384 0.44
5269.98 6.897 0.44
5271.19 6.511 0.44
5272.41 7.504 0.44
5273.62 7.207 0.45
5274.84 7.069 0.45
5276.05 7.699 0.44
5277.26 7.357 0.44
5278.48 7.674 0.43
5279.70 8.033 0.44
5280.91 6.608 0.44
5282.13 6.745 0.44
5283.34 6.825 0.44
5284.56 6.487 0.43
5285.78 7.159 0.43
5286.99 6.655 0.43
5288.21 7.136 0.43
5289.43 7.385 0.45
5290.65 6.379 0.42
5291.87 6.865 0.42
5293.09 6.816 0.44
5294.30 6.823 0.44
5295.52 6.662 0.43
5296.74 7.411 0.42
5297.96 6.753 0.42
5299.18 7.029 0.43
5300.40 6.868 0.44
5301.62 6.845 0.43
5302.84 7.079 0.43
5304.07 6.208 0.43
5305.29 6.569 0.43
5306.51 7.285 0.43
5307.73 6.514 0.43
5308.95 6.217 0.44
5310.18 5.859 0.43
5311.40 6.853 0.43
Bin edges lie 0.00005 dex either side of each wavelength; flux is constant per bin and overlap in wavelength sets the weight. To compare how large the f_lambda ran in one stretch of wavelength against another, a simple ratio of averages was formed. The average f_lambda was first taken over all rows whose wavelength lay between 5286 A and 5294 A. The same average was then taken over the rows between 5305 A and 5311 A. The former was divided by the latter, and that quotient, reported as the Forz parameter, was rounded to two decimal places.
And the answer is 1.06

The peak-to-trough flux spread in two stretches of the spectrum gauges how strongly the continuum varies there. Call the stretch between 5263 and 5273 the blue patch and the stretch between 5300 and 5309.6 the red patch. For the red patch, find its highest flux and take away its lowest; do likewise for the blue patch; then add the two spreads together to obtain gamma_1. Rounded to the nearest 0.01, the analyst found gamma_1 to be 2.44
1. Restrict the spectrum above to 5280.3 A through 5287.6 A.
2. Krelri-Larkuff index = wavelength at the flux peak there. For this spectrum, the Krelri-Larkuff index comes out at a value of 5285.78 A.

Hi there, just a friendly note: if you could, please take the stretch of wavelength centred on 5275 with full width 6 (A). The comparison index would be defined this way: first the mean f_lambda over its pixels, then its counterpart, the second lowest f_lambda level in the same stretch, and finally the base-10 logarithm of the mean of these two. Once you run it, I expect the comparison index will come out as 0.863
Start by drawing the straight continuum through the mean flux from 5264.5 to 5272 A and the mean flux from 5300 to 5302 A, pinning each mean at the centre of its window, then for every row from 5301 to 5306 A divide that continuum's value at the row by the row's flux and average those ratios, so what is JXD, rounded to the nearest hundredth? 1.03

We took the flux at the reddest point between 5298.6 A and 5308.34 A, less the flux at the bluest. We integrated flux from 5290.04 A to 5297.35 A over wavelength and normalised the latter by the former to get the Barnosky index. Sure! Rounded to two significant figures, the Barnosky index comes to -97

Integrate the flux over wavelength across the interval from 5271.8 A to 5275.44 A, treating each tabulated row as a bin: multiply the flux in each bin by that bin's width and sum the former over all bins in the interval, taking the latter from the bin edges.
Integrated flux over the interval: 26.4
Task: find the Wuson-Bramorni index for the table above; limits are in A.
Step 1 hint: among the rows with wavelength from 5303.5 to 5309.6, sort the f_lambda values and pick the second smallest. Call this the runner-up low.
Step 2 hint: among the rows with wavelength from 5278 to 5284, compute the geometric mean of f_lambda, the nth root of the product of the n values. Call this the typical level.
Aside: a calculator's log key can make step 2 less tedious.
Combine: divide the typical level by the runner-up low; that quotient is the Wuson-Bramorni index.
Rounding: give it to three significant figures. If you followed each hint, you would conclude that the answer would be 1.15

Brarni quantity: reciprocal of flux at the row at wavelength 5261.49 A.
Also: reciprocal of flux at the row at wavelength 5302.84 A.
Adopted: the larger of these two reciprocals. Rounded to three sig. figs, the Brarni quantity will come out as 0.141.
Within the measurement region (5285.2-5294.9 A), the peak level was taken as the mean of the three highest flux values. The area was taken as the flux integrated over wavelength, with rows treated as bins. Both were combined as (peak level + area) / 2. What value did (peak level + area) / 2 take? 37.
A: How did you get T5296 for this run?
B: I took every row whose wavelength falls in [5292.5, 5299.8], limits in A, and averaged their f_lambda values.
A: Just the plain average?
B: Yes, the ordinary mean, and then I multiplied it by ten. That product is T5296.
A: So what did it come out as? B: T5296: 69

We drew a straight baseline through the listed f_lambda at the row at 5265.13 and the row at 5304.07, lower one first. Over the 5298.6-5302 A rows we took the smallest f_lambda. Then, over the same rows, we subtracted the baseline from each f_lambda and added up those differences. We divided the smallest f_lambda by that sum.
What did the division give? 3.6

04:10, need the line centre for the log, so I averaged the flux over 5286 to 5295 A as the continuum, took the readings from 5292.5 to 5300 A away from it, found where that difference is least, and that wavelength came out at 5296.74 A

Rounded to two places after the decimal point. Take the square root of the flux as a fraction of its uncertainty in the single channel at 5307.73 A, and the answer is 3.89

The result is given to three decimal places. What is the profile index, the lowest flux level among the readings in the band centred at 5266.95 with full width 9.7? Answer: 6.511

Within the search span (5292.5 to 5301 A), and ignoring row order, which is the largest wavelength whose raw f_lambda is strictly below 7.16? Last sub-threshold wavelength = 5300.40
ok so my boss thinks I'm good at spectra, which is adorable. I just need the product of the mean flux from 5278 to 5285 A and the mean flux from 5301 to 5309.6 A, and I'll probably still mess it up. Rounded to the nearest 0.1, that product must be 47.1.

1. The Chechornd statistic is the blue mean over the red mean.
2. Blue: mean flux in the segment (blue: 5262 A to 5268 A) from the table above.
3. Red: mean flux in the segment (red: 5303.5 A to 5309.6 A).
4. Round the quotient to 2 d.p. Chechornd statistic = 1.09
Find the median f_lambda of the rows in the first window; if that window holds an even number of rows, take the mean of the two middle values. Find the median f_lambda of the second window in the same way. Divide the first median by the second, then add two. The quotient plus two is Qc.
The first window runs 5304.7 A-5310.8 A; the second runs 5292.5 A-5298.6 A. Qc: 2.96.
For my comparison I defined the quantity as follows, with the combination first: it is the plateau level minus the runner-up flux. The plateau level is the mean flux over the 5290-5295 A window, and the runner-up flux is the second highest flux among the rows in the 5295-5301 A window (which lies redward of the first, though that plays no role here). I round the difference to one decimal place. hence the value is -0.3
